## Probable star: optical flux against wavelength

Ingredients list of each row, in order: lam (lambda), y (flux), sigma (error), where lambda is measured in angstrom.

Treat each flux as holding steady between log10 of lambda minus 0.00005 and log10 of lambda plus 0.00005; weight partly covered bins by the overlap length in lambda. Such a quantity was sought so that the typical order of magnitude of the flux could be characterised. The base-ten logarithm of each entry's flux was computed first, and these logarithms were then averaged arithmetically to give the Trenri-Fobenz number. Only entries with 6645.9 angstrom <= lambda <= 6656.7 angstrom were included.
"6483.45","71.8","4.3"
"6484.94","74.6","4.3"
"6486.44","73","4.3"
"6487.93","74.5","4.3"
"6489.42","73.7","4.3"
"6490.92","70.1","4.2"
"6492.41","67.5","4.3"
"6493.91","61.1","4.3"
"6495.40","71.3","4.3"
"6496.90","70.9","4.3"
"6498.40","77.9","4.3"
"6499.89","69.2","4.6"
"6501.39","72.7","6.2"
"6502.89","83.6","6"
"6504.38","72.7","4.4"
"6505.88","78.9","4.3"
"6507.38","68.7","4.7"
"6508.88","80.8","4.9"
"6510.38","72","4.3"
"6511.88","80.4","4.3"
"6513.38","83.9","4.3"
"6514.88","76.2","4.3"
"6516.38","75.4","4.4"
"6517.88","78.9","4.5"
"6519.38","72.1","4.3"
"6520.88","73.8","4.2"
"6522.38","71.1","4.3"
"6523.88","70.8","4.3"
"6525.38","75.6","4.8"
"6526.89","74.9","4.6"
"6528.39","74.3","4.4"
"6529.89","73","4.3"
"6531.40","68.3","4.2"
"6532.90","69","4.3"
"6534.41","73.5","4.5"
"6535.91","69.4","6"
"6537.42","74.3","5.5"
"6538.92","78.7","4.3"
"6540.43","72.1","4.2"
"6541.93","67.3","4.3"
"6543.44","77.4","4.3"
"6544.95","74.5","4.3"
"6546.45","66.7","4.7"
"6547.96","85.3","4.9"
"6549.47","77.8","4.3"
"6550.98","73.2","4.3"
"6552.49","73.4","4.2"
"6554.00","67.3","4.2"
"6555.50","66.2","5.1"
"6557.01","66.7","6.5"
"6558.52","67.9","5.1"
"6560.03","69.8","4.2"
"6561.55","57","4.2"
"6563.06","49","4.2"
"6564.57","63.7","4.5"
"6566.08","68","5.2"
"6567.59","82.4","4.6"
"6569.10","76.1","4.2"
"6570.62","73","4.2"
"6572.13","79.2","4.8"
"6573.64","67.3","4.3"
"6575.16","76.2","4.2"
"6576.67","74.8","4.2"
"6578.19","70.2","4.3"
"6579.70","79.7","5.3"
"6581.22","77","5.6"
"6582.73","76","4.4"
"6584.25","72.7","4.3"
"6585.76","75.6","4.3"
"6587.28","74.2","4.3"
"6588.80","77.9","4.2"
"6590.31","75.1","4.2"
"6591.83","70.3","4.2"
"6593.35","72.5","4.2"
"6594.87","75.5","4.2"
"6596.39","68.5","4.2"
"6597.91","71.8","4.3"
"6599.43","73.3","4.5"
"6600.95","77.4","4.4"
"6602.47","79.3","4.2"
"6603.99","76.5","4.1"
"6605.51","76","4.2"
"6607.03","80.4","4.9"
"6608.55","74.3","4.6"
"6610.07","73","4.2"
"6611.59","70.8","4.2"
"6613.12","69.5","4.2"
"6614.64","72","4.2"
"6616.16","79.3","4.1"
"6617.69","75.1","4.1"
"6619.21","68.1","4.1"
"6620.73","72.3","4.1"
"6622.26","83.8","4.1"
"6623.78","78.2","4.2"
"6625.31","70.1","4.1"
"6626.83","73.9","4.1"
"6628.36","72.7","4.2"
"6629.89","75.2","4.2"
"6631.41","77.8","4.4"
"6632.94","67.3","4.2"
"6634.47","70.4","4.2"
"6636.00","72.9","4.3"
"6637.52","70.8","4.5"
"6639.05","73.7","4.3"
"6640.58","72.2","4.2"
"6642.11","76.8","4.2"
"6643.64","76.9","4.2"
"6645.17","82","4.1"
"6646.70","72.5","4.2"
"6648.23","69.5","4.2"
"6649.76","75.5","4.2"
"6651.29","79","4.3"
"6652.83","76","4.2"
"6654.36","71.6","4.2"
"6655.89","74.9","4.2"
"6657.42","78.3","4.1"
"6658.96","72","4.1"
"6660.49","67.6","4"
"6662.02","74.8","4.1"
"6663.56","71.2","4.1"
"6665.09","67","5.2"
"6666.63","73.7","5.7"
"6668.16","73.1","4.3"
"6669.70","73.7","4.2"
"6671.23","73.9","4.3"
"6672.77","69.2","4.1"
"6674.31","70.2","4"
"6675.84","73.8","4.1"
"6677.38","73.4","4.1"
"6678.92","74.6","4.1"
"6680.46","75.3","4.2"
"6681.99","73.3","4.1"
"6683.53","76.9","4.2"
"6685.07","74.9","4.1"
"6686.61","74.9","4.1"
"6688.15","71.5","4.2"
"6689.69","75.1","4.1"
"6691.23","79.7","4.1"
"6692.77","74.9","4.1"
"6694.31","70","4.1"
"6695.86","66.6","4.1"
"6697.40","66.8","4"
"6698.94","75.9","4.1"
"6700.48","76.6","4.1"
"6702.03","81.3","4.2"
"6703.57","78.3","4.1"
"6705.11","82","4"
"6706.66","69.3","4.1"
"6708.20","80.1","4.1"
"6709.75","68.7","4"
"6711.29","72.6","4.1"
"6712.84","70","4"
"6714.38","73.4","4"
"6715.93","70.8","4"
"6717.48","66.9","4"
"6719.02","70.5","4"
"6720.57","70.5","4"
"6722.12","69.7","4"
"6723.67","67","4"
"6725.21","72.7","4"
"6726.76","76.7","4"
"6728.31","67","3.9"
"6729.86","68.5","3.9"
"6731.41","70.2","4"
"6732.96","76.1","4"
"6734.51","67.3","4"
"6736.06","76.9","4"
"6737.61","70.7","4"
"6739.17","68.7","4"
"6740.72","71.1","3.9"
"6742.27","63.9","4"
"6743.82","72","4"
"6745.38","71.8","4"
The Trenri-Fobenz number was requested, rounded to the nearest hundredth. 1.87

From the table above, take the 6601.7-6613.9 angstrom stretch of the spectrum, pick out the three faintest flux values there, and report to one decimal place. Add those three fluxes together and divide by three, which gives 71.1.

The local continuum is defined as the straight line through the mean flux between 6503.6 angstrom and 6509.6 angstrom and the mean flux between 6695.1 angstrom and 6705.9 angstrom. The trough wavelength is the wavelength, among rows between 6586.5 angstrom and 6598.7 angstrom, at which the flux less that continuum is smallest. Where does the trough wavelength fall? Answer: 6596.39 angstrom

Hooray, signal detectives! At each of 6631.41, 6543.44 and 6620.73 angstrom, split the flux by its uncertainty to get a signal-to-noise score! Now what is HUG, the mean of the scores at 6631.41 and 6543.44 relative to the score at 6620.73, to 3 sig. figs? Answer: 1.01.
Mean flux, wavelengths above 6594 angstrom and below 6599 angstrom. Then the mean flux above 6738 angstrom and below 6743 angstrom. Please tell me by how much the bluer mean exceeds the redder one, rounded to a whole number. 4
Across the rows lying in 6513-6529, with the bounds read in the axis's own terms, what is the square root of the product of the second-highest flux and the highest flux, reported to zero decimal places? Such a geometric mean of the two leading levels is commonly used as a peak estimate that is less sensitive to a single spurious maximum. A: 81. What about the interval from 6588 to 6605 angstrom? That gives 79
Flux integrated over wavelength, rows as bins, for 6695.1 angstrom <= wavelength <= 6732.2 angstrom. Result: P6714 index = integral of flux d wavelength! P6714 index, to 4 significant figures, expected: 2678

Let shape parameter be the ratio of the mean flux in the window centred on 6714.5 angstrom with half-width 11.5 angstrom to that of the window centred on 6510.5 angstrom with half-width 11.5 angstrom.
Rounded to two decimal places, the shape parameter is 0.95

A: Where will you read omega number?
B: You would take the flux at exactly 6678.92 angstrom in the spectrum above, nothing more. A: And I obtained 74.6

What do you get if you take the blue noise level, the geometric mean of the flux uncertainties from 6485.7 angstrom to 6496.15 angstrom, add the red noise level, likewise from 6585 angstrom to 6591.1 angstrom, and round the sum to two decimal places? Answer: 8.54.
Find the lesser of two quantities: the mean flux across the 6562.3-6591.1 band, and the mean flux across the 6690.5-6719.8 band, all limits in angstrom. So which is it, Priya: 73.1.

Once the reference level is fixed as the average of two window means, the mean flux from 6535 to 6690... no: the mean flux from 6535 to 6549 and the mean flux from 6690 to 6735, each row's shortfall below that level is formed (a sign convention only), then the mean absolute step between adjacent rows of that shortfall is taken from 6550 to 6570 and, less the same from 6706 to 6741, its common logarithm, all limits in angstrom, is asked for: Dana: 0.10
